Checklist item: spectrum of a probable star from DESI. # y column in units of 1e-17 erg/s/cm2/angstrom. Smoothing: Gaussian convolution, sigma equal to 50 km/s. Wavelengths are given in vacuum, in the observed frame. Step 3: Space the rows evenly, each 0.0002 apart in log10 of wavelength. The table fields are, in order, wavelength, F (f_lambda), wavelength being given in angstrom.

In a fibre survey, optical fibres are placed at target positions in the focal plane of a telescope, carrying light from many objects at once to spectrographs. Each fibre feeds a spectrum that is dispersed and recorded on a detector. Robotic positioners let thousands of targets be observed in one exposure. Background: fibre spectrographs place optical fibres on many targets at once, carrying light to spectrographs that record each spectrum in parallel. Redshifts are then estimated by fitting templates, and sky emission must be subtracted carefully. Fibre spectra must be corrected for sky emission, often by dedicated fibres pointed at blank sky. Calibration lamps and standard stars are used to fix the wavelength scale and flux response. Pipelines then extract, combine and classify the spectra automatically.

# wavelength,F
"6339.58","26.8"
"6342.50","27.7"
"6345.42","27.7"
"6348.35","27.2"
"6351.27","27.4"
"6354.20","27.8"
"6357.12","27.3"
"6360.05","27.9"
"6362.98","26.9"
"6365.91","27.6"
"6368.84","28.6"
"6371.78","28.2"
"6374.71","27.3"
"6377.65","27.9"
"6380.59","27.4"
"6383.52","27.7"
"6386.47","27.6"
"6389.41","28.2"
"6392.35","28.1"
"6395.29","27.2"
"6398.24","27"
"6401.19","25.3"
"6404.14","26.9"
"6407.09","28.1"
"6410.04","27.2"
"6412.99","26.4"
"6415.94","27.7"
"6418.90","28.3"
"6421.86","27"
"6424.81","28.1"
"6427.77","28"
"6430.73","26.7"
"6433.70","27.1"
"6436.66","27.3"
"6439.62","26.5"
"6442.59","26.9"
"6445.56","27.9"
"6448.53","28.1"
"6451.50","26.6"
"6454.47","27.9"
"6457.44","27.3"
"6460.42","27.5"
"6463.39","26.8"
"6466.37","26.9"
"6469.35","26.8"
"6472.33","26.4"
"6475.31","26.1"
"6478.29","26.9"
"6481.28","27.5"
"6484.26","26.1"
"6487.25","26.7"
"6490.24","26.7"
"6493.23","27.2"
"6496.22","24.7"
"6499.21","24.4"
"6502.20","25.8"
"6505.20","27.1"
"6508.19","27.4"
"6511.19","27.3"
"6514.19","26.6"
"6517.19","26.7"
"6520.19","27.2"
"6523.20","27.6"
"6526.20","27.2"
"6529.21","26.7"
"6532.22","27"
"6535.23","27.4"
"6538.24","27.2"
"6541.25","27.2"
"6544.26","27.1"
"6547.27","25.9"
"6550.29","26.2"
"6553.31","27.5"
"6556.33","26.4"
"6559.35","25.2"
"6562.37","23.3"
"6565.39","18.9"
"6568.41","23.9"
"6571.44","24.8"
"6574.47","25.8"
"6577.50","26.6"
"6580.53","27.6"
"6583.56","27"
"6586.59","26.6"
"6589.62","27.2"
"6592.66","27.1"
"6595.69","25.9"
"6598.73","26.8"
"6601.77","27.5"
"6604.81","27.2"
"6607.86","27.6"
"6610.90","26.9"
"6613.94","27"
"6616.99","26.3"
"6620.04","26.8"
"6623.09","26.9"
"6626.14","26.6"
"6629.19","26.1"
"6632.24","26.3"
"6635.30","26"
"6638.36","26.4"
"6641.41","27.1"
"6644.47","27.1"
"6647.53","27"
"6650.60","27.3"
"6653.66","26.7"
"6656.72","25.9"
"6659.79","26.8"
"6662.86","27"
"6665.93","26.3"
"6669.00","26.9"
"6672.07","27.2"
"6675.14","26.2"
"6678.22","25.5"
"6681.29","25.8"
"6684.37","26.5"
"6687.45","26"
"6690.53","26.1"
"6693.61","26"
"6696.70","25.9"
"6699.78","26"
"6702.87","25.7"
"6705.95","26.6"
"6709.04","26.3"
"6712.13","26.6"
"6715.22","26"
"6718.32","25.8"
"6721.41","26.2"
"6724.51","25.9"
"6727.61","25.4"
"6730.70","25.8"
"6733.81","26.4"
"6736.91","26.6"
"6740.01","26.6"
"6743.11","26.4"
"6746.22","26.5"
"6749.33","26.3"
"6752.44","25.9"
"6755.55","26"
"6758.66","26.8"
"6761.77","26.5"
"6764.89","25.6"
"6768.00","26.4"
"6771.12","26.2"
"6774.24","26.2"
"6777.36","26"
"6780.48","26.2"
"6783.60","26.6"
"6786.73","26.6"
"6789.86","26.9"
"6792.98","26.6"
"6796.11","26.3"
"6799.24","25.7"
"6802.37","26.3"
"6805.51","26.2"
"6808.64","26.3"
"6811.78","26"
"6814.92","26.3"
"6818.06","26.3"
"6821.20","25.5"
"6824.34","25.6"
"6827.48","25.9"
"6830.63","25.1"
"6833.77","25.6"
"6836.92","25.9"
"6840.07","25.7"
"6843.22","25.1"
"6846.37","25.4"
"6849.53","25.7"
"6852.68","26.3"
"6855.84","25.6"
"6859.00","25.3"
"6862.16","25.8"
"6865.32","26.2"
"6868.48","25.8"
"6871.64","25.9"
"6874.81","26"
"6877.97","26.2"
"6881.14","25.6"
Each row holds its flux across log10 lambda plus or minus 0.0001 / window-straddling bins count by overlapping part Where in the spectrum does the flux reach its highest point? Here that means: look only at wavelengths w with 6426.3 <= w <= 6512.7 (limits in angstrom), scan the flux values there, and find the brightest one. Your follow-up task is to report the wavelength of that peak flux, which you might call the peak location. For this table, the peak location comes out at 6448.53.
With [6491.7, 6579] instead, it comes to 6523.20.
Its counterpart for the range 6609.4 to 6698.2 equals 6650.60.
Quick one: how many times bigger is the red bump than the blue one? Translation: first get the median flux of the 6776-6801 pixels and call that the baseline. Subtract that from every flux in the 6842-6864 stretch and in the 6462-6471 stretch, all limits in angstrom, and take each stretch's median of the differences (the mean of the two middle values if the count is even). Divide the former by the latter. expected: -2.4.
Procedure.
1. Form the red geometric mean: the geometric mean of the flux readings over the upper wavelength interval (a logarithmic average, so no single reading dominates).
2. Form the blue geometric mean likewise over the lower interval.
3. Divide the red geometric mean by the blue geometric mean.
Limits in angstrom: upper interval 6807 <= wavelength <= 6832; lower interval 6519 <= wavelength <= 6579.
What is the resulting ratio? 1.000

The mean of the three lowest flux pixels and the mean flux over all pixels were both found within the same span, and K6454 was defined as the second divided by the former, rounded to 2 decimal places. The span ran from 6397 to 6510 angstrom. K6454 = 1.09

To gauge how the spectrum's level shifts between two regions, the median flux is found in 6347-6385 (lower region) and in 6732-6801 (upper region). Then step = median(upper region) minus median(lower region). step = -1.2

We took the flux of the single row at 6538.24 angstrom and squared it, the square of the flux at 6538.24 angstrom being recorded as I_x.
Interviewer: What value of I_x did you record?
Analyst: 740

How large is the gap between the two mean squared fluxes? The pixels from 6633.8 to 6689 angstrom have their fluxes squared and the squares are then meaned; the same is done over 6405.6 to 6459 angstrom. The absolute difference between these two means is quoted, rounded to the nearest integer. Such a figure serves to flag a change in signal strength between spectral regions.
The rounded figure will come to 46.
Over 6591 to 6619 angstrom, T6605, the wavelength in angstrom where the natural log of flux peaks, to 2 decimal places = 6607.86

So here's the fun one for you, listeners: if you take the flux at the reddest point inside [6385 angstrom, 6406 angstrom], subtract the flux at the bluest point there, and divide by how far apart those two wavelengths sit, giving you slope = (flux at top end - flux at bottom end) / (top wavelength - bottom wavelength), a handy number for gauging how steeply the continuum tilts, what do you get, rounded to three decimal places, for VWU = -0.040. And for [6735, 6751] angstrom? -0.024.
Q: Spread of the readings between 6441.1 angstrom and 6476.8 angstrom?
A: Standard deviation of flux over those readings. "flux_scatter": 0.6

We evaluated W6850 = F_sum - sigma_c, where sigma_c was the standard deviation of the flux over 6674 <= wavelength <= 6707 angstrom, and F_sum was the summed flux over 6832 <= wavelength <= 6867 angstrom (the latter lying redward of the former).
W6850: 282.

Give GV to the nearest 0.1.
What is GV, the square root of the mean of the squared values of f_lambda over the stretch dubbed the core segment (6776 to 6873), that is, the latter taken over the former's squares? 26.0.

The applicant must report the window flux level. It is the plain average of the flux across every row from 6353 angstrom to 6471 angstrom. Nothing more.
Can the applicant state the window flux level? 27.4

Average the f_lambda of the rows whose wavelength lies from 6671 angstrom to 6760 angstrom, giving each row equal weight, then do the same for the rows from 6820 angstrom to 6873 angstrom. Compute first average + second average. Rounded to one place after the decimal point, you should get 51.8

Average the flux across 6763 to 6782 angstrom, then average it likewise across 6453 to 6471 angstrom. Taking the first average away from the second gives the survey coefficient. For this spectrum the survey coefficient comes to 1.1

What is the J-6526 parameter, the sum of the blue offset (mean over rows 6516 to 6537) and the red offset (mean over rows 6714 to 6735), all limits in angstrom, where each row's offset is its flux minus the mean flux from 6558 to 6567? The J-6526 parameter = 8.1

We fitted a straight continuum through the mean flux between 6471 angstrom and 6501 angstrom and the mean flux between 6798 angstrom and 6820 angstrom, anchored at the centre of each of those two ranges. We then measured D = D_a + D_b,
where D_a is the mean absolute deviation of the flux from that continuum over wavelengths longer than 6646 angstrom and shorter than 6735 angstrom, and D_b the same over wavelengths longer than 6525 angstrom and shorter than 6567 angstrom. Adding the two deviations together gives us 1.8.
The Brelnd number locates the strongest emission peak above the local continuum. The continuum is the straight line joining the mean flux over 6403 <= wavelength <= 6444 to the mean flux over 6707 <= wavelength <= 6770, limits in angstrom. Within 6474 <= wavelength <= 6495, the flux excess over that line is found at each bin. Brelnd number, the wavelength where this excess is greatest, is 6481.28 angstrom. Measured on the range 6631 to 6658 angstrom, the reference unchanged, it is 6650.60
